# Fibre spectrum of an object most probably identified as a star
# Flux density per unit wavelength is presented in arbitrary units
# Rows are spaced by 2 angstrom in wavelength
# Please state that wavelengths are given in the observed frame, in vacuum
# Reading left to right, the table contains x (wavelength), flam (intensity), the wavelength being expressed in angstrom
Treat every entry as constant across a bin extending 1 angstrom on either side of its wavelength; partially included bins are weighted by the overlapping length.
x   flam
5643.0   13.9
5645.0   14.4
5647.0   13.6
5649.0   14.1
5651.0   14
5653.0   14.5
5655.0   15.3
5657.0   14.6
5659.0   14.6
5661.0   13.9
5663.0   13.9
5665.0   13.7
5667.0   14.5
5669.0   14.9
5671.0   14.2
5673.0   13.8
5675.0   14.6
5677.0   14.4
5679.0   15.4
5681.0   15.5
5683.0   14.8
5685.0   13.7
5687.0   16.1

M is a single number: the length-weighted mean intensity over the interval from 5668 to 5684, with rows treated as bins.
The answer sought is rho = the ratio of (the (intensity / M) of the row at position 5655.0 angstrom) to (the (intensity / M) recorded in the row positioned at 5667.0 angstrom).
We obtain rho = 1.06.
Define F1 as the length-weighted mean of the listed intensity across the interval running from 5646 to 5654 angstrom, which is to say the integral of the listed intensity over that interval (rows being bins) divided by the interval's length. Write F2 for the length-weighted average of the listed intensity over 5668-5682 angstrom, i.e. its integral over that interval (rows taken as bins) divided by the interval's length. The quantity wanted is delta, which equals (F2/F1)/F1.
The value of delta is 0.074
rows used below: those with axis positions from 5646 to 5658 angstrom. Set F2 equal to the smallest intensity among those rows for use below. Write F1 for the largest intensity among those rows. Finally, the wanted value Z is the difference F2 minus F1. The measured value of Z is -1.70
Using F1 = 15.3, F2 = 13.6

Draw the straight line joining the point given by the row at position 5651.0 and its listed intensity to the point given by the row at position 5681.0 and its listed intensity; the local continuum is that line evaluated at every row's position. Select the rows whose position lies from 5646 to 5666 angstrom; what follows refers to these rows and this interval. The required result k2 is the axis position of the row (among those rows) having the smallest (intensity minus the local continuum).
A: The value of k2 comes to 5665.0 angstrom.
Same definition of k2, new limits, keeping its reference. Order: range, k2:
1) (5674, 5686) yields 5685.0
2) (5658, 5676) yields 5673.0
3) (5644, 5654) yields 5647.0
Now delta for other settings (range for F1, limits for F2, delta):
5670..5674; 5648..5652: 0.072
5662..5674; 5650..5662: 0.072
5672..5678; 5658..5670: 0.070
